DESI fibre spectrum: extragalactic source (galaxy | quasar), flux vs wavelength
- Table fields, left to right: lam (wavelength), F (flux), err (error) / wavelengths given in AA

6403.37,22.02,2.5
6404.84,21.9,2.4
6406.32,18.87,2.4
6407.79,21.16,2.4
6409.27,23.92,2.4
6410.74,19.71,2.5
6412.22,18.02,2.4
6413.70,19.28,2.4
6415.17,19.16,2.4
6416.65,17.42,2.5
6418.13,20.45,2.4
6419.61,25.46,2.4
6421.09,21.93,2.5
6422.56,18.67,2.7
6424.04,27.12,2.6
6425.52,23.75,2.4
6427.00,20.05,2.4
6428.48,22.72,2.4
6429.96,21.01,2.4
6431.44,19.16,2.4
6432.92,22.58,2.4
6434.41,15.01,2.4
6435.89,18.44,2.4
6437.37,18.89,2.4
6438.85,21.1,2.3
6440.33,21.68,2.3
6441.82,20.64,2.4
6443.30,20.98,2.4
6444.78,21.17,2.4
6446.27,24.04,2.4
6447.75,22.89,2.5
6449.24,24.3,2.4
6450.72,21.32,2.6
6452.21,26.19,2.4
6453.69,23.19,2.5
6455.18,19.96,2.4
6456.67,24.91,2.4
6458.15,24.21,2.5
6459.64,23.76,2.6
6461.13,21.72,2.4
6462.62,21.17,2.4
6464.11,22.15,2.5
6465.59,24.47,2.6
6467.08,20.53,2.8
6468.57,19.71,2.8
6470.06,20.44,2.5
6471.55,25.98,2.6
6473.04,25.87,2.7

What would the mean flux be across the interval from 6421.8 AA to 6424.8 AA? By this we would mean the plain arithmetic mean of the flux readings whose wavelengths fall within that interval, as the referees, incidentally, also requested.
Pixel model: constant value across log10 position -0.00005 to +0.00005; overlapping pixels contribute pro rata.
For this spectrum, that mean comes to 22.9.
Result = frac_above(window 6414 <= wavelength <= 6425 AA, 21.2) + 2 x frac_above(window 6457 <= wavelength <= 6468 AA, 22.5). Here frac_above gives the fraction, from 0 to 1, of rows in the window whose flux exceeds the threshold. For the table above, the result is 1.3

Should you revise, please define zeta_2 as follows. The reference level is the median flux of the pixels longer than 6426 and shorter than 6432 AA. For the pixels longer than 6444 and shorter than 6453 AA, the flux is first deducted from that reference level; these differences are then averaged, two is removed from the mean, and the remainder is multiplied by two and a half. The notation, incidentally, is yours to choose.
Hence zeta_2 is -12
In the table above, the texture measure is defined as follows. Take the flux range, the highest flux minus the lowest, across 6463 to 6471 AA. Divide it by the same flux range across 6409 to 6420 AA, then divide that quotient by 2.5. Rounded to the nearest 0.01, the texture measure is 0.24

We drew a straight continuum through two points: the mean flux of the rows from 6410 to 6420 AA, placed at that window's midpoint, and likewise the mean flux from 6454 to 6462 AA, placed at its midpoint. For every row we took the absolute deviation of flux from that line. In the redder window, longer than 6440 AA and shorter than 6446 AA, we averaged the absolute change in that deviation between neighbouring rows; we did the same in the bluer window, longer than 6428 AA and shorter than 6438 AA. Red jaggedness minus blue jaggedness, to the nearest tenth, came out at -1.6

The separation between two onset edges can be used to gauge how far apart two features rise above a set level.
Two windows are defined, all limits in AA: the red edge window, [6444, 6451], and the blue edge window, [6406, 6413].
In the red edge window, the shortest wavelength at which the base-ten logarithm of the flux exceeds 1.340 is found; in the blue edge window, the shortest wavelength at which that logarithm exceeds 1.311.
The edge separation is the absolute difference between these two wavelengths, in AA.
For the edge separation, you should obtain 38.5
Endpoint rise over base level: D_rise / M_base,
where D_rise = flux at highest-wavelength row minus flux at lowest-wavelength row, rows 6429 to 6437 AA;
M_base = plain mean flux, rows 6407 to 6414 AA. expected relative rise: -0.13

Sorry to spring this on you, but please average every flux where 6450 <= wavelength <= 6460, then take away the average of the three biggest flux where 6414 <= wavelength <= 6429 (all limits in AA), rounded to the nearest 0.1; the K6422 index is -2.1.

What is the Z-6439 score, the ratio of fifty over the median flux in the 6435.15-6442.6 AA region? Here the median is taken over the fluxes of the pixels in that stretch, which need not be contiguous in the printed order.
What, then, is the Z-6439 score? 2.42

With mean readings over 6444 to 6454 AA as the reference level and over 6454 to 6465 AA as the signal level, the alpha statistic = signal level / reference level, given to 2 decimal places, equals 0.97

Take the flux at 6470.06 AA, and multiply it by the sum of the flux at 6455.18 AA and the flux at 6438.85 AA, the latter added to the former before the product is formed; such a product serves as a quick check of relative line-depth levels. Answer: 839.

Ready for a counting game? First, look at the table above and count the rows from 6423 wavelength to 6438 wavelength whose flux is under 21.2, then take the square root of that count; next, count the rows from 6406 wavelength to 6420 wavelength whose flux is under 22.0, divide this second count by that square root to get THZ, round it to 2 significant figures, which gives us 3.3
